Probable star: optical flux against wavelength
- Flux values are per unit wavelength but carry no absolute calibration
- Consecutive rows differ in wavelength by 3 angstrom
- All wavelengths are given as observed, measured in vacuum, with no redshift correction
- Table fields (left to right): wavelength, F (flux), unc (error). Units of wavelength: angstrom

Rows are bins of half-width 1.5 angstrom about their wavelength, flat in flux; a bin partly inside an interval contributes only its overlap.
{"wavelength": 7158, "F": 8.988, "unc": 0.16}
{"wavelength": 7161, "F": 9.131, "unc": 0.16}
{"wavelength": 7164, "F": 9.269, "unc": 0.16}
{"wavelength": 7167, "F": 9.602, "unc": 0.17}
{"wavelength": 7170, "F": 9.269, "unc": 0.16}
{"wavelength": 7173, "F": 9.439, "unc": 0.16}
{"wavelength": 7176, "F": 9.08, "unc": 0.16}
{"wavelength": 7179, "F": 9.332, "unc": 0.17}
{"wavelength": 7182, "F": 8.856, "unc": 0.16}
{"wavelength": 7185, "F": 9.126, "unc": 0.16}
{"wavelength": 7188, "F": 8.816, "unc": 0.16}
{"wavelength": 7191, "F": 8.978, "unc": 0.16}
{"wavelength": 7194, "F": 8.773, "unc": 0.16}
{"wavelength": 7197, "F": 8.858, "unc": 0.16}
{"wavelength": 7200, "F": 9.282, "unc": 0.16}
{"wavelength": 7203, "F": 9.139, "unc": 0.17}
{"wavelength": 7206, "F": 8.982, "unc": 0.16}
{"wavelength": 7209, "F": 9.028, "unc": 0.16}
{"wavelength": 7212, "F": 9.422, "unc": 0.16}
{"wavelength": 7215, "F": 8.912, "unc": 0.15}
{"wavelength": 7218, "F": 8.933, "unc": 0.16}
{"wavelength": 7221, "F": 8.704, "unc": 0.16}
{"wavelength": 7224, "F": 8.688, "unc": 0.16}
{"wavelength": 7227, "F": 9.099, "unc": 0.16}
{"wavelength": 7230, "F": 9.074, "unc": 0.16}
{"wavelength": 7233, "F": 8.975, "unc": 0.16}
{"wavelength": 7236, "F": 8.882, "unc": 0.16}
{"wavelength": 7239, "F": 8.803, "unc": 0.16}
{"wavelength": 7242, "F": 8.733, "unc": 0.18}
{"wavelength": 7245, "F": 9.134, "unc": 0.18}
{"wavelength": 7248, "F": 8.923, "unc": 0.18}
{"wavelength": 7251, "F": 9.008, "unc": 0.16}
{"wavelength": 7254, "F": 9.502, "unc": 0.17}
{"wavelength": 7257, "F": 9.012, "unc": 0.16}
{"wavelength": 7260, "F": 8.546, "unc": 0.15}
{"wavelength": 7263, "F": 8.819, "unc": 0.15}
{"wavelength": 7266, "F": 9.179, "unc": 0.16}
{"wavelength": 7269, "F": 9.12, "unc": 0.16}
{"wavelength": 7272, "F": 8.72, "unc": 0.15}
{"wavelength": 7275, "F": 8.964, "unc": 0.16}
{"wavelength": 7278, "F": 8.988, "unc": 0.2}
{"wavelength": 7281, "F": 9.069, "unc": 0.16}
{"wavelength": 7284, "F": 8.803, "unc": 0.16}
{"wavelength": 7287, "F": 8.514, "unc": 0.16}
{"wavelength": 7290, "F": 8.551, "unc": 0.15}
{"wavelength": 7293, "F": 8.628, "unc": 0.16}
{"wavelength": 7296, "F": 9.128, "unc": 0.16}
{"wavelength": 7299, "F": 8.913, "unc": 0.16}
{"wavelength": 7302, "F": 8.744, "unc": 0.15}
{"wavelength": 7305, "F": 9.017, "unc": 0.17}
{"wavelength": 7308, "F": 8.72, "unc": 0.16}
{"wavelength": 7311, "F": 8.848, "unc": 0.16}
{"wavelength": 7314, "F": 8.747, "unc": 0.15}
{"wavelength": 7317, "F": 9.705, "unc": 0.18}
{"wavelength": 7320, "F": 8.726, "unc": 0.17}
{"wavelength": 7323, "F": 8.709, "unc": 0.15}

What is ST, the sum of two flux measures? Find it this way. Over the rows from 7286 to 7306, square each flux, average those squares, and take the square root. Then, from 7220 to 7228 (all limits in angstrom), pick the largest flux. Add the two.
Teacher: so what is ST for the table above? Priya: 17.9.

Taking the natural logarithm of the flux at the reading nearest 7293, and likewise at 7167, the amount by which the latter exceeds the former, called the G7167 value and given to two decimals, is 0.11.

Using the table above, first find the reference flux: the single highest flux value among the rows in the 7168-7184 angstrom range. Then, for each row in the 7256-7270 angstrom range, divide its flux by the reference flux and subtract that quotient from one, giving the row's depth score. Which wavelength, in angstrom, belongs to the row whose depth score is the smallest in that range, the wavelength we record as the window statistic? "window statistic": 7266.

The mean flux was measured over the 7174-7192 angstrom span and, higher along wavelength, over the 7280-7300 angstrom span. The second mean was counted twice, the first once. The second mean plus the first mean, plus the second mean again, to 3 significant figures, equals 26.6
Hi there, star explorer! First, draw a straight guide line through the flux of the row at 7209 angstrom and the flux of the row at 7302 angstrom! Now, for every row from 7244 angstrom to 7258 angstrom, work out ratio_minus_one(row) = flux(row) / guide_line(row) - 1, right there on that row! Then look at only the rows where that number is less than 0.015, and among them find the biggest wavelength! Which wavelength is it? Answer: 7257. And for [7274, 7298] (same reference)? 7293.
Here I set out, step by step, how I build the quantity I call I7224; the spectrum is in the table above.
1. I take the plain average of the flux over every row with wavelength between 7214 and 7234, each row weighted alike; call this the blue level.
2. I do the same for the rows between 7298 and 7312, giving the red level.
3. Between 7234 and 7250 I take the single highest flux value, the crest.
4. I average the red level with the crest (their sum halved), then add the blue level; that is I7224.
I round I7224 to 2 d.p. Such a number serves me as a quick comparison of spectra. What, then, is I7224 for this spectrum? 17.90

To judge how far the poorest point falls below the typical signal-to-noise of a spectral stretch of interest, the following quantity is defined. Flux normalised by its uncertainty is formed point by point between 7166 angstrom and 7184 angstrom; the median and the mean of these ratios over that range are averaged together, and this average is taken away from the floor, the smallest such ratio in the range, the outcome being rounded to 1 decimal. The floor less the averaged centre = -1.8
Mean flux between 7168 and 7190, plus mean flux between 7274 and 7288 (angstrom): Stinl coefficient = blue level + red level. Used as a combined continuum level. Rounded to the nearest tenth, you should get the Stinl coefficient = 18.0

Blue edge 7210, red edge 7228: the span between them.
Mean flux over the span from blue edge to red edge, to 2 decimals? 8.96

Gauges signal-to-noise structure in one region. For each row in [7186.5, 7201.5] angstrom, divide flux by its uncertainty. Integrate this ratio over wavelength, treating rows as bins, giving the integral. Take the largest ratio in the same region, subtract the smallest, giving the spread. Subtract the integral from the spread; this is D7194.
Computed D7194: -835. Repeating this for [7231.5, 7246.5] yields -790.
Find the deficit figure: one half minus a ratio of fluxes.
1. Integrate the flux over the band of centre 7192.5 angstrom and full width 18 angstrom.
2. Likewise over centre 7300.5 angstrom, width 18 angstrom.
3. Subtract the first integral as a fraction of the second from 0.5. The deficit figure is -0.513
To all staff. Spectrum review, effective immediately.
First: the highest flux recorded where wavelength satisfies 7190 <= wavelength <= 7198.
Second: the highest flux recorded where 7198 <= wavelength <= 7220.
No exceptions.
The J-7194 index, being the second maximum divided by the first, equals 1.05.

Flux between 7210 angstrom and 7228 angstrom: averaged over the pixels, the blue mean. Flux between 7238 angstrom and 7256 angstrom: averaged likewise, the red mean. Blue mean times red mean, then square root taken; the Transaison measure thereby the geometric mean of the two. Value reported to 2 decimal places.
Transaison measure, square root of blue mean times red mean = 8.99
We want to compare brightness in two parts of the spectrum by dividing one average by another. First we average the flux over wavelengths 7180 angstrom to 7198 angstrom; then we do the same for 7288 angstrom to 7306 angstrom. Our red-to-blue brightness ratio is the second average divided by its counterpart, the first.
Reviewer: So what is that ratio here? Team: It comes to 0.99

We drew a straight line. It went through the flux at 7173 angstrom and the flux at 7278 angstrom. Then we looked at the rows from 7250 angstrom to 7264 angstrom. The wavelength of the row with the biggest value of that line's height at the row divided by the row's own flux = 7260 angstrom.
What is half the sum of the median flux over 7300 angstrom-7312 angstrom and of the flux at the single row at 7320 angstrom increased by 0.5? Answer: 9.01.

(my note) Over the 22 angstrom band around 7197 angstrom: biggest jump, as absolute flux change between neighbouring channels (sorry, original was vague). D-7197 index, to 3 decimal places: 0.424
